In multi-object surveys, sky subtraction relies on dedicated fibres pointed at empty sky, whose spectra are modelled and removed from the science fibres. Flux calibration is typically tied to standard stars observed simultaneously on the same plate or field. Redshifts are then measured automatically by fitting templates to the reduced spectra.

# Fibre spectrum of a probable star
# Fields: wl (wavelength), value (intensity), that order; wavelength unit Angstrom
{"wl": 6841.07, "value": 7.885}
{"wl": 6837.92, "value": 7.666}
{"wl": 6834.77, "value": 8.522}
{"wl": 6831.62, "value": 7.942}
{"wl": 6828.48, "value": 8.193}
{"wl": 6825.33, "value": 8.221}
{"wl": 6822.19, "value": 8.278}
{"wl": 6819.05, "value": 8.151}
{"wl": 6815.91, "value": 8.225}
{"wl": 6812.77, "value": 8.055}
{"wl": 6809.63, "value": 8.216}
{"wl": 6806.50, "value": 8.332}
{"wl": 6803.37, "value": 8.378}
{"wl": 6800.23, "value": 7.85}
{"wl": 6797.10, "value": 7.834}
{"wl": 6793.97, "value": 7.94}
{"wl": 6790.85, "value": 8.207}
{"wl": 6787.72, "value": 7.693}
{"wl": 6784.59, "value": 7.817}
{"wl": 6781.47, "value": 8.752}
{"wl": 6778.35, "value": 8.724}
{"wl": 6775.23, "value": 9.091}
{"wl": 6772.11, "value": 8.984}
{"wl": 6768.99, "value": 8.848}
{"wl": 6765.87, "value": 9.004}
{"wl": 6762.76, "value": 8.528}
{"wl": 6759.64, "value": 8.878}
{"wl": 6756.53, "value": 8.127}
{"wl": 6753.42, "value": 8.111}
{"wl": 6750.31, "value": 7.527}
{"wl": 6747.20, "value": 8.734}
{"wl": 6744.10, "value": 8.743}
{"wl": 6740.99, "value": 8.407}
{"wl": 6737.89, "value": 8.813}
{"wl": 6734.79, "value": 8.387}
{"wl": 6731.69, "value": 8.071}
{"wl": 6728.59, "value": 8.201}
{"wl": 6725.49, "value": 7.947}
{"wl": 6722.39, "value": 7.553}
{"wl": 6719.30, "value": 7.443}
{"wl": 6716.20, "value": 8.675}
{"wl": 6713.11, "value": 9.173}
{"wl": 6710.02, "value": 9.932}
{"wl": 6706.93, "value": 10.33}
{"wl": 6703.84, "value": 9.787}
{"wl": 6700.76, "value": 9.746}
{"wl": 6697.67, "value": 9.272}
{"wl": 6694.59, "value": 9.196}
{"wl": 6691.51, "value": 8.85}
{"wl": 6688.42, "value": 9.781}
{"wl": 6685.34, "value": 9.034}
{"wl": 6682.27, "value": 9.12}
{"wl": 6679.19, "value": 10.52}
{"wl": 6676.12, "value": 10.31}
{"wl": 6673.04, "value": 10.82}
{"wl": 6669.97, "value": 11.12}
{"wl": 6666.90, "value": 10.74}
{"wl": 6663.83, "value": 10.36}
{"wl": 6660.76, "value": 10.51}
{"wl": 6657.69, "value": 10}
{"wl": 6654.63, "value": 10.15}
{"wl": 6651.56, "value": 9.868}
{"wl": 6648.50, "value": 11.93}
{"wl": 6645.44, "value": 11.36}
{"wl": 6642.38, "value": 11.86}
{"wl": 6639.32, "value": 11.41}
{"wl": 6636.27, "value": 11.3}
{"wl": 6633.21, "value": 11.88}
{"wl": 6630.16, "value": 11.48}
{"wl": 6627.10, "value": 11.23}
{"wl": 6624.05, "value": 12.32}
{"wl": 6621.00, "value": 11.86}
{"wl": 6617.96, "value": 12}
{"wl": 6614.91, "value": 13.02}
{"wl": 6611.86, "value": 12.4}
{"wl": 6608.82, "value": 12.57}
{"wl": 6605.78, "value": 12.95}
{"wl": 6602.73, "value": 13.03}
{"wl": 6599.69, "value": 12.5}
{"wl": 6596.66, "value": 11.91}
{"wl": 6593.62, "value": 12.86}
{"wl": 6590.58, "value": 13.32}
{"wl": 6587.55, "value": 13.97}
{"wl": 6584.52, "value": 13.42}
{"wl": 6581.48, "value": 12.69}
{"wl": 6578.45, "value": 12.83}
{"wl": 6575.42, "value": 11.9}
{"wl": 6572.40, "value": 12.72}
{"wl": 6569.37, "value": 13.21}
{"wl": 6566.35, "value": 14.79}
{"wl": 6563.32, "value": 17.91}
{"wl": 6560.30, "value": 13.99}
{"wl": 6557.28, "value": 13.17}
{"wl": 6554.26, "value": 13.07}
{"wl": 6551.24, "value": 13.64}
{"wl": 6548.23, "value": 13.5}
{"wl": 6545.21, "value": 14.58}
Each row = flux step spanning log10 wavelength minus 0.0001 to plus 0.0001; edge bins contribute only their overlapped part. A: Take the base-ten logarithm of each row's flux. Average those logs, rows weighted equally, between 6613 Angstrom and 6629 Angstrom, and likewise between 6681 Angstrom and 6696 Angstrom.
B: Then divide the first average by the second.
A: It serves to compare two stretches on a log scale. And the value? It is 1.12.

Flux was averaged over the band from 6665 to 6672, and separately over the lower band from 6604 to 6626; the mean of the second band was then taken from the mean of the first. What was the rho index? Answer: -1.5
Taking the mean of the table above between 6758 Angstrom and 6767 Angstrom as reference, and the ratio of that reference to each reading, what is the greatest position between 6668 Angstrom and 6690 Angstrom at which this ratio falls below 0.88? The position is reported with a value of 6679.19 Angstrom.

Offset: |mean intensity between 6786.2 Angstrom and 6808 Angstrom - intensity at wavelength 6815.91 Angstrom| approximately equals 0.2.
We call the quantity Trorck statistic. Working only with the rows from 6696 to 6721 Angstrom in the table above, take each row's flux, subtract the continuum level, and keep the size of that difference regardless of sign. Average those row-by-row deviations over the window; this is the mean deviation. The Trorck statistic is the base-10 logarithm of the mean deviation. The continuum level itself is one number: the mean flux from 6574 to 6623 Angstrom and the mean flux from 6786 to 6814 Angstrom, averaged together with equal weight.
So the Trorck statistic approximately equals 0.0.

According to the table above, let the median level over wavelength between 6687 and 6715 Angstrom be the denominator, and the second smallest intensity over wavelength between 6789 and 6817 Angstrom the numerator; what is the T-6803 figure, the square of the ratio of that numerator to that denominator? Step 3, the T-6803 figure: 0.65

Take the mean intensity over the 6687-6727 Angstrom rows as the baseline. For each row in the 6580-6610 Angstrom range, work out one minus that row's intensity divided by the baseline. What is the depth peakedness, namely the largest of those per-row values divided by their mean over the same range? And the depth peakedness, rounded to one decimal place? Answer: 0.7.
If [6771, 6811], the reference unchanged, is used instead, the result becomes 1.8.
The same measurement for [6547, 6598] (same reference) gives 0.6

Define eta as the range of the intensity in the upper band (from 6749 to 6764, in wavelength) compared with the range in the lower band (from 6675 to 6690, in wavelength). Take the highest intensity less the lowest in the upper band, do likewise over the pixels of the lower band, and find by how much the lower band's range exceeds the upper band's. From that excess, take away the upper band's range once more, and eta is -1.2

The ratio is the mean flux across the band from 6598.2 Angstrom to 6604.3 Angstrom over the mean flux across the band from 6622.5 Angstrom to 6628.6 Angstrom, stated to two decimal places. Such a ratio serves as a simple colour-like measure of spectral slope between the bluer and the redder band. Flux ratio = 1.08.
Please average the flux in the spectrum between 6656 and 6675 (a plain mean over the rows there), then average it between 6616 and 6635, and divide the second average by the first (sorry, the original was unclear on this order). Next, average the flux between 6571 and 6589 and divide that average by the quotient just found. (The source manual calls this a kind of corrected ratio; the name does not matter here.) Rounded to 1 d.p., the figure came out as 11.6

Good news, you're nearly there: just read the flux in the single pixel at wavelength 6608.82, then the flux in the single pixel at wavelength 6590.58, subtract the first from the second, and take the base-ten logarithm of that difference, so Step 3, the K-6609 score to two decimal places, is -0.12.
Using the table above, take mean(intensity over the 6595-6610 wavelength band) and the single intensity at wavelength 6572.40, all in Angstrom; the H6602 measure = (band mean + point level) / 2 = 12.7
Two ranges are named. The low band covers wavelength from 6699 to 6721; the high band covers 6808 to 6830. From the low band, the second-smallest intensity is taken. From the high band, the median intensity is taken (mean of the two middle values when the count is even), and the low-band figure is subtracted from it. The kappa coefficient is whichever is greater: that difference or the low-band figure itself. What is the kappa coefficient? 8.7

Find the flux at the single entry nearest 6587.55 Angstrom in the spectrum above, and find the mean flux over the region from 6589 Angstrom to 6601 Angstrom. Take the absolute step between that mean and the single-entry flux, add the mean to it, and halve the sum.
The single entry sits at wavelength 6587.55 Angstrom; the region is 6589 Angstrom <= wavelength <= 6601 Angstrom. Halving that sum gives 7.0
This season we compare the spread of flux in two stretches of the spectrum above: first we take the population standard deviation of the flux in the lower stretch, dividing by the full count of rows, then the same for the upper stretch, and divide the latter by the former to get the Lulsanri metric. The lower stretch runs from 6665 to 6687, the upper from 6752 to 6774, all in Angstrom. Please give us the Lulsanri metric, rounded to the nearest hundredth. 0.47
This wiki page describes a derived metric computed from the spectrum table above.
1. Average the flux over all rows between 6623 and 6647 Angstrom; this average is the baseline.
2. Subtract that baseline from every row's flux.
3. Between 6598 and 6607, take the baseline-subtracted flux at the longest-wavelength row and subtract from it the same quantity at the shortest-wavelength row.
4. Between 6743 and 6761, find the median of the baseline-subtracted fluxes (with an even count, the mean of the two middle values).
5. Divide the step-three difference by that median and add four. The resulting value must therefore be 3.86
